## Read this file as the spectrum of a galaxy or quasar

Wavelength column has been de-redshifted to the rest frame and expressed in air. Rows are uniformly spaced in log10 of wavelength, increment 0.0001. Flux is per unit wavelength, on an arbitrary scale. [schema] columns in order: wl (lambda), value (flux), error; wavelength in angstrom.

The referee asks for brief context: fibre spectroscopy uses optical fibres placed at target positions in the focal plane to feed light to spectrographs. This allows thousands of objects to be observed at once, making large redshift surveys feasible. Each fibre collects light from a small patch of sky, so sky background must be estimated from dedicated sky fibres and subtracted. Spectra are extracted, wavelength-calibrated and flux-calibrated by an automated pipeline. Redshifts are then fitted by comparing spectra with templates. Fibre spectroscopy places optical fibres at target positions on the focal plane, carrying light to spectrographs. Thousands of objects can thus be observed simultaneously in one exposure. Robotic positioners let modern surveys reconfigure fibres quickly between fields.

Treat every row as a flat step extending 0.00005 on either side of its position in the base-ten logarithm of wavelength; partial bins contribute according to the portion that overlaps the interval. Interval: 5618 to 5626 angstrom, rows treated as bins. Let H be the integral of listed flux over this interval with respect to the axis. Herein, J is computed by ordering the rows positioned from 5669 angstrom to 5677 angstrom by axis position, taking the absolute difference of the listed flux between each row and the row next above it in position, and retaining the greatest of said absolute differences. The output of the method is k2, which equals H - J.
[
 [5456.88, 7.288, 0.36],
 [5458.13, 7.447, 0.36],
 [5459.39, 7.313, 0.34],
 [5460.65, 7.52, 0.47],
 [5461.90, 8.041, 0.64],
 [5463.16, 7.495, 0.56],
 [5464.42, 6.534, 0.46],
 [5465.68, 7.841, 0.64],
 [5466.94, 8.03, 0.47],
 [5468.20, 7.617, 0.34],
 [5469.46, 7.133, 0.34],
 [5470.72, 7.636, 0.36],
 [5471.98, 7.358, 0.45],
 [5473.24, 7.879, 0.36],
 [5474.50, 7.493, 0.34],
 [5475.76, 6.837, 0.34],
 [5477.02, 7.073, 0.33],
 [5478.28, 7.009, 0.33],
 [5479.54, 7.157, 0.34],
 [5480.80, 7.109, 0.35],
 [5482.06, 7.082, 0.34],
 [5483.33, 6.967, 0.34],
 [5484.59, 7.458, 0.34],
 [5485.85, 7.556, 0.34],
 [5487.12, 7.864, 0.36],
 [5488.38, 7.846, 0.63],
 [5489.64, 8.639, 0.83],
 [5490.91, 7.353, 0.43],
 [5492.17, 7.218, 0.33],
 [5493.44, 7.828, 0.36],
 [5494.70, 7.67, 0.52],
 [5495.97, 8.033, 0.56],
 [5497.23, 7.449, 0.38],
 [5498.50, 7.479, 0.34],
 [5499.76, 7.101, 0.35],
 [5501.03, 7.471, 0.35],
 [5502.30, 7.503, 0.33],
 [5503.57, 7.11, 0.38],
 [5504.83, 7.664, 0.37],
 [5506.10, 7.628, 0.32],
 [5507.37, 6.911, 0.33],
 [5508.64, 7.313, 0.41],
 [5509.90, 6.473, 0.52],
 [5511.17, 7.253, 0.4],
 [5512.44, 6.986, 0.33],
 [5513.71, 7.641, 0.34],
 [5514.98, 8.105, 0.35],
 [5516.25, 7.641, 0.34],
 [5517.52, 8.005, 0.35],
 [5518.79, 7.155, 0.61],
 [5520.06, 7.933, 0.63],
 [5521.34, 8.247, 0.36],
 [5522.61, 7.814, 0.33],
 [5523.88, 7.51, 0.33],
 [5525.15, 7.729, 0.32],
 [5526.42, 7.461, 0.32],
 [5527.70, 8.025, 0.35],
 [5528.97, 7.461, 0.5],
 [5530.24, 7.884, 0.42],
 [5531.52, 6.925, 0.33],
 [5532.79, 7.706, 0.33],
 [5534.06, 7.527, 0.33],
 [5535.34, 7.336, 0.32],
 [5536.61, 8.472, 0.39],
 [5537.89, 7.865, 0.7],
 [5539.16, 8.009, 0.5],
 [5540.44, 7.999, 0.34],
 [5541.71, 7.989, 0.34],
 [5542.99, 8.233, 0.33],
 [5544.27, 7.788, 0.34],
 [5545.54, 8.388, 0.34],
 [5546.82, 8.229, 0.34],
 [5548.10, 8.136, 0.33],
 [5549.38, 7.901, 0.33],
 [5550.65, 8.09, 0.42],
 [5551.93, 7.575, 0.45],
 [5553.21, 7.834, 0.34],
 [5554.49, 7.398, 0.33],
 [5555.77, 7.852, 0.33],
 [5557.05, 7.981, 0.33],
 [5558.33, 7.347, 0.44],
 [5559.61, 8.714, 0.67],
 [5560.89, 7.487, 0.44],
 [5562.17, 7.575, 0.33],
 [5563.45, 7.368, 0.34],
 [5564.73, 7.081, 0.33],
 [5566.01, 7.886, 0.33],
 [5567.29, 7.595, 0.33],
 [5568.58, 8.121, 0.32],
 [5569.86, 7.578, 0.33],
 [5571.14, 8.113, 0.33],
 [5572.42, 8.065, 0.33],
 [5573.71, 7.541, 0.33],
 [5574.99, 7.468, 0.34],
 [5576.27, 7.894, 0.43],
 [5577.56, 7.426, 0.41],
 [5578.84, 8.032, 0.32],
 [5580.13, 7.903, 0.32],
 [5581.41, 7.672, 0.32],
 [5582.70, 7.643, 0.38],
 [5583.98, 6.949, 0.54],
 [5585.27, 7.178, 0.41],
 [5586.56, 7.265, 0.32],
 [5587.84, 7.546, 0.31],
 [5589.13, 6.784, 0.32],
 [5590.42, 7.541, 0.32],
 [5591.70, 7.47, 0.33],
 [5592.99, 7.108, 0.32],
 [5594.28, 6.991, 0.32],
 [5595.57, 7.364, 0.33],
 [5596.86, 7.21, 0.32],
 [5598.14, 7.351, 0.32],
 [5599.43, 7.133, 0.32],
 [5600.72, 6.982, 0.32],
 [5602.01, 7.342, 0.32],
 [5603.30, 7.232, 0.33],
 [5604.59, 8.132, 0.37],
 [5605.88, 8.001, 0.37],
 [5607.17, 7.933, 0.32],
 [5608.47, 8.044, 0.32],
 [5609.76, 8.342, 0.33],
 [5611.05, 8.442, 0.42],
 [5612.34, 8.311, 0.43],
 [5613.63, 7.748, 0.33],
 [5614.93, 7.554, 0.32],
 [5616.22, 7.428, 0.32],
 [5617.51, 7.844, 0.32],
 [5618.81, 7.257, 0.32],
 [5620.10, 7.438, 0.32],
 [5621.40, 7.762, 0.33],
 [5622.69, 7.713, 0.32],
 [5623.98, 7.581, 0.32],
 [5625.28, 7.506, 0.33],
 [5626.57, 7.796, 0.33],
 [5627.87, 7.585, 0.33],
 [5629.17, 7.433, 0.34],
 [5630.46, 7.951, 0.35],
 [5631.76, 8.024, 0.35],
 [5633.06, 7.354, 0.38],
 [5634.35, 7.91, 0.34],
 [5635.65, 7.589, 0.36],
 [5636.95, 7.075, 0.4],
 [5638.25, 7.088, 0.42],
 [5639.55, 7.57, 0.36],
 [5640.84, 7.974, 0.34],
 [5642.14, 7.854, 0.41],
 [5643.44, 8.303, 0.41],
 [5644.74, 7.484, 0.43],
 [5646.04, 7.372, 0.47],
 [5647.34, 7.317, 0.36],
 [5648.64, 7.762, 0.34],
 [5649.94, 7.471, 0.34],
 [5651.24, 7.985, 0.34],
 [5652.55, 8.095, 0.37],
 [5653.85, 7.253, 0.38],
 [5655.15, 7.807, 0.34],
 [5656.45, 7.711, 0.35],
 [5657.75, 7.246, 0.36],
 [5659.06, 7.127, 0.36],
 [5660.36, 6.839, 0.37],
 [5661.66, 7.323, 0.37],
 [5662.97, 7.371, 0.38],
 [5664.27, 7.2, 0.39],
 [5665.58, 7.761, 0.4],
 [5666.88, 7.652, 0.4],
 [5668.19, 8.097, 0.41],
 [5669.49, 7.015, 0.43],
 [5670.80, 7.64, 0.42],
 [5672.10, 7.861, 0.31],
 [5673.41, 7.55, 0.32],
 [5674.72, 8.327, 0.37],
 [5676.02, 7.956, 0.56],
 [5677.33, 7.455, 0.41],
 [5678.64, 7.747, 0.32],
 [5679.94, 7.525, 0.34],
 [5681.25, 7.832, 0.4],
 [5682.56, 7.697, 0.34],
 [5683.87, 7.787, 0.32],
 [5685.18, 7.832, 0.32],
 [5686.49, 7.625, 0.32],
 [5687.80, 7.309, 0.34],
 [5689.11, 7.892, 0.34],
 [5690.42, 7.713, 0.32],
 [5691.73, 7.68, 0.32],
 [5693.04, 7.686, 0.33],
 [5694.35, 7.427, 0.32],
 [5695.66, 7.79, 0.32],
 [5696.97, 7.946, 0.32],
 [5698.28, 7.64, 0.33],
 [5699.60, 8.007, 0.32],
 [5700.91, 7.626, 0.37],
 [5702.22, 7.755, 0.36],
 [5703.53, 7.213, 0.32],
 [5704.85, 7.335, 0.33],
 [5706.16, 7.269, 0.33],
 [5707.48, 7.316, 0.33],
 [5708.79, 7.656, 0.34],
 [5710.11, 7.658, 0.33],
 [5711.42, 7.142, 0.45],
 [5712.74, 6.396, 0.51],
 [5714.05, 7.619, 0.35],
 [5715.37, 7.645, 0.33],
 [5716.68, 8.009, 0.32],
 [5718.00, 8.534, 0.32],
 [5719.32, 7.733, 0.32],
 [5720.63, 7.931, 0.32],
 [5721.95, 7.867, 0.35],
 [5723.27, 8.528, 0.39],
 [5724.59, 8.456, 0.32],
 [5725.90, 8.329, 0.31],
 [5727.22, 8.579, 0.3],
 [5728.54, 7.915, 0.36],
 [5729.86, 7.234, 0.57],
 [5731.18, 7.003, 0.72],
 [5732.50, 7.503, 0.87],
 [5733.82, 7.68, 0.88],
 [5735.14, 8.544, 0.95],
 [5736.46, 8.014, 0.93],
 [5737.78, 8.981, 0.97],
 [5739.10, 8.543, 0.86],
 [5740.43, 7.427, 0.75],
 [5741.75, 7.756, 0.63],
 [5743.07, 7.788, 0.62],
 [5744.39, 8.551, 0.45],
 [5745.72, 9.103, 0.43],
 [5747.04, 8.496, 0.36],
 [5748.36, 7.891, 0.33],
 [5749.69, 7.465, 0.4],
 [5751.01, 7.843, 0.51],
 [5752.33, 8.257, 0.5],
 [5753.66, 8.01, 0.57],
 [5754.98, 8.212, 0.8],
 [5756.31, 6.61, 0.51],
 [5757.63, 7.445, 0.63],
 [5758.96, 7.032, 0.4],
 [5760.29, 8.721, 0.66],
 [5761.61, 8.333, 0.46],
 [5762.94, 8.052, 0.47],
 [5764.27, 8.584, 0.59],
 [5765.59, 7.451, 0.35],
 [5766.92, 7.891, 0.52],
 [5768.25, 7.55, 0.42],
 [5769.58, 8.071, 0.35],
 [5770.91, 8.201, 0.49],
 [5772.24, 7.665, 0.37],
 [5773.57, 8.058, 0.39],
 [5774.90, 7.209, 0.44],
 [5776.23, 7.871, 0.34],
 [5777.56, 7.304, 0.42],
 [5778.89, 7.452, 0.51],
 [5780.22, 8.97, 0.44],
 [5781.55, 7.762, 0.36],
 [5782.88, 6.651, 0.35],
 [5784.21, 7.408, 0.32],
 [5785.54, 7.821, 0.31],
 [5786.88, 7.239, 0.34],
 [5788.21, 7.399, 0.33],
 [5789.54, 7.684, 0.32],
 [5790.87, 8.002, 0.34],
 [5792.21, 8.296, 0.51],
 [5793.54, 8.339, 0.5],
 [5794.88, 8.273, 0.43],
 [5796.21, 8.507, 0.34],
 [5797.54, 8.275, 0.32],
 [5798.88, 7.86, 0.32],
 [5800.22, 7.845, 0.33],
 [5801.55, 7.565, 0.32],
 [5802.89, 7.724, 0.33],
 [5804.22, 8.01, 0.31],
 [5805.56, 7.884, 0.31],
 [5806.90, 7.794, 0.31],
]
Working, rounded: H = 60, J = 0.78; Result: 59.6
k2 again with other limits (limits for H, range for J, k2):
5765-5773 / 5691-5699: 62.1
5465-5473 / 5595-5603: 60.5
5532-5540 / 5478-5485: 62.0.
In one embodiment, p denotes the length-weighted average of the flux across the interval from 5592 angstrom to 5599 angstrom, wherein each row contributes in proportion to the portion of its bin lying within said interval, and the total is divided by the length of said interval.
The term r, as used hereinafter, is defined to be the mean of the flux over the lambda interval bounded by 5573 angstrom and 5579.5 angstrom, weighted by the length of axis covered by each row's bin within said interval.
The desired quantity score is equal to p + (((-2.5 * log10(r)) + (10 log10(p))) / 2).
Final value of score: 10.4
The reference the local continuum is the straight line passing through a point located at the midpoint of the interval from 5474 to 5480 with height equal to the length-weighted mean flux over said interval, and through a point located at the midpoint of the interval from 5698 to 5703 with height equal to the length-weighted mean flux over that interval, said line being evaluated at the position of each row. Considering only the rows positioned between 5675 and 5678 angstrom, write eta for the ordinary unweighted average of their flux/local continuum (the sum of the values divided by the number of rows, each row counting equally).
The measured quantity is 1.00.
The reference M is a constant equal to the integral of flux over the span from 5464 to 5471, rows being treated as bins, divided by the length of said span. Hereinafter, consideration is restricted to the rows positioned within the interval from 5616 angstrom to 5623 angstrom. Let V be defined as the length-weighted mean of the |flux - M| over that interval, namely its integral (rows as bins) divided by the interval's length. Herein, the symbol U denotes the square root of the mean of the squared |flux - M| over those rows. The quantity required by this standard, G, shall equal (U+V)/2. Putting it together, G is 0.22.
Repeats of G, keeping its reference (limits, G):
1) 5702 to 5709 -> 0.21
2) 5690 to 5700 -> 0.29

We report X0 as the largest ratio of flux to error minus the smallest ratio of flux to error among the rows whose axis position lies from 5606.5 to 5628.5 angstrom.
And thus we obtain 6.0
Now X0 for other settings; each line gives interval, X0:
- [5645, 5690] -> 11.2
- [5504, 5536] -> 12.4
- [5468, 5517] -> 13.4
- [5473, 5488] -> 2.1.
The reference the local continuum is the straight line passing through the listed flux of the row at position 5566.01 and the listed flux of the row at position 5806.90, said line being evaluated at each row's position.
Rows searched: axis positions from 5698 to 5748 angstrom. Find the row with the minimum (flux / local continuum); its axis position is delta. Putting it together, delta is 5712.74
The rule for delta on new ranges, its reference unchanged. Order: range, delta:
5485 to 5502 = 5499.76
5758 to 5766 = 5758.96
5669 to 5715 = 5712.74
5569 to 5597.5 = 5589.13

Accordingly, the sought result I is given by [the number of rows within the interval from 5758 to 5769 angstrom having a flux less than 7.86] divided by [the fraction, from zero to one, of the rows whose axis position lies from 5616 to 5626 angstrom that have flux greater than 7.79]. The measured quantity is 24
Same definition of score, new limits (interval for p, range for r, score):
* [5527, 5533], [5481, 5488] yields 10.9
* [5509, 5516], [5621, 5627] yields 10.5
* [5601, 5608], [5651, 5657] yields 11.0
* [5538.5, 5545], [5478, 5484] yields 11.5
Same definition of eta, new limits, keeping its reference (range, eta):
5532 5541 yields 1.08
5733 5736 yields 1.03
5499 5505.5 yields 1.03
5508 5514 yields 0.99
